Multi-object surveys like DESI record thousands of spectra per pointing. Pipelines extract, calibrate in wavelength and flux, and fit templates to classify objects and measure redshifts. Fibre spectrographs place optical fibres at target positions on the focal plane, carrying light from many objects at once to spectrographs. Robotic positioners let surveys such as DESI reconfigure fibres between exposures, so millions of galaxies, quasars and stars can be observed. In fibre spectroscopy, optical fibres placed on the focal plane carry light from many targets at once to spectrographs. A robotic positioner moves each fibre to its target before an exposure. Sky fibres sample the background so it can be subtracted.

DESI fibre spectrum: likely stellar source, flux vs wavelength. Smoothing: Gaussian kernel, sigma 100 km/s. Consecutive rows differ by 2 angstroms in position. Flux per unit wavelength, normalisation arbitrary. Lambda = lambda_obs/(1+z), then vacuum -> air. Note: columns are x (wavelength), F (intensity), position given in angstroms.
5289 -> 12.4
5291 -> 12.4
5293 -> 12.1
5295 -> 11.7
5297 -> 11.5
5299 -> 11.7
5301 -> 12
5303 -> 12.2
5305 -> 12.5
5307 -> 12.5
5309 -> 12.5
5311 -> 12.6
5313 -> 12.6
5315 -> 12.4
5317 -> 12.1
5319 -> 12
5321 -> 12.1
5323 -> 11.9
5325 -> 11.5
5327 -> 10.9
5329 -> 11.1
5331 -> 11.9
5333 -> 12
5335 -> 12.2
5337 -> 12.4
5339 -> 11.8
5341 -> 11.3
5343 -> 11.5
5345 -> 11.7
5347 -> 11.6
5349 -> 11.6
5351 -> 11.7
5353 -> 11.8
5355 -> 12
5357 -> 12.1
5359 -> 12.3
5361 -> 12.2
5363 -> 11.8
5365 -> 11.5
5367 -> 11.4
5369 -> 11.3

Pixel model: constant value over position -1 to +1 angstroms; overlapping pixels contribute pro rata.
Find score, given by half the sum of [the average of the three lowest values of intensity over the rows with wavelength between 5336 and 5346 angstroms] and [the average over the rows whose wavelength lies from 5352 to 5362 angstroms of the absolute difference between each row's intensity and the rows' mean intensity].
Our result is 5.82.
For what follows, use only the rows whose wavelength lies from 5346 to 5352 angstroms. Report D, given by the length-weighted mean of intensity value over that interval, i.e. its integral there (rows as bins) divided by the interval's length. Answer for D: 11.6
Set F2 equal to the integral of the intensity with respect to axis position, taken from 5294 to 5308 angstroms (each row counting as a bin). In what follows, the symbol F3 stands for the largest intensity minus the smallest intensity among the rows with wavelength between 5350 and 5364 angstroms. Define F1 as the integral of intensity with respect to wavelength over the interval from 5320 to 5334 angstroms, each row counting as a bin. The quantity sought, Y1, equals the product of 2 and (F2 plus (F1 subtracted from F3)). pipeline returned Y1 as 12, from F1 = 163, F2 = 168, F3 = 0.6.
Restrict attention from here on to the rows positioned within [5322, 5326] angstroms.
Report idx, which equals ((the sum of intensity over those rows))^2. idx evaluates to 548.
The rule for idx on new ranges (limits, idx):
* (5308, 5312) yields 630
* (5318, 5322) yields 581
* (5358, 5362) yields 600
